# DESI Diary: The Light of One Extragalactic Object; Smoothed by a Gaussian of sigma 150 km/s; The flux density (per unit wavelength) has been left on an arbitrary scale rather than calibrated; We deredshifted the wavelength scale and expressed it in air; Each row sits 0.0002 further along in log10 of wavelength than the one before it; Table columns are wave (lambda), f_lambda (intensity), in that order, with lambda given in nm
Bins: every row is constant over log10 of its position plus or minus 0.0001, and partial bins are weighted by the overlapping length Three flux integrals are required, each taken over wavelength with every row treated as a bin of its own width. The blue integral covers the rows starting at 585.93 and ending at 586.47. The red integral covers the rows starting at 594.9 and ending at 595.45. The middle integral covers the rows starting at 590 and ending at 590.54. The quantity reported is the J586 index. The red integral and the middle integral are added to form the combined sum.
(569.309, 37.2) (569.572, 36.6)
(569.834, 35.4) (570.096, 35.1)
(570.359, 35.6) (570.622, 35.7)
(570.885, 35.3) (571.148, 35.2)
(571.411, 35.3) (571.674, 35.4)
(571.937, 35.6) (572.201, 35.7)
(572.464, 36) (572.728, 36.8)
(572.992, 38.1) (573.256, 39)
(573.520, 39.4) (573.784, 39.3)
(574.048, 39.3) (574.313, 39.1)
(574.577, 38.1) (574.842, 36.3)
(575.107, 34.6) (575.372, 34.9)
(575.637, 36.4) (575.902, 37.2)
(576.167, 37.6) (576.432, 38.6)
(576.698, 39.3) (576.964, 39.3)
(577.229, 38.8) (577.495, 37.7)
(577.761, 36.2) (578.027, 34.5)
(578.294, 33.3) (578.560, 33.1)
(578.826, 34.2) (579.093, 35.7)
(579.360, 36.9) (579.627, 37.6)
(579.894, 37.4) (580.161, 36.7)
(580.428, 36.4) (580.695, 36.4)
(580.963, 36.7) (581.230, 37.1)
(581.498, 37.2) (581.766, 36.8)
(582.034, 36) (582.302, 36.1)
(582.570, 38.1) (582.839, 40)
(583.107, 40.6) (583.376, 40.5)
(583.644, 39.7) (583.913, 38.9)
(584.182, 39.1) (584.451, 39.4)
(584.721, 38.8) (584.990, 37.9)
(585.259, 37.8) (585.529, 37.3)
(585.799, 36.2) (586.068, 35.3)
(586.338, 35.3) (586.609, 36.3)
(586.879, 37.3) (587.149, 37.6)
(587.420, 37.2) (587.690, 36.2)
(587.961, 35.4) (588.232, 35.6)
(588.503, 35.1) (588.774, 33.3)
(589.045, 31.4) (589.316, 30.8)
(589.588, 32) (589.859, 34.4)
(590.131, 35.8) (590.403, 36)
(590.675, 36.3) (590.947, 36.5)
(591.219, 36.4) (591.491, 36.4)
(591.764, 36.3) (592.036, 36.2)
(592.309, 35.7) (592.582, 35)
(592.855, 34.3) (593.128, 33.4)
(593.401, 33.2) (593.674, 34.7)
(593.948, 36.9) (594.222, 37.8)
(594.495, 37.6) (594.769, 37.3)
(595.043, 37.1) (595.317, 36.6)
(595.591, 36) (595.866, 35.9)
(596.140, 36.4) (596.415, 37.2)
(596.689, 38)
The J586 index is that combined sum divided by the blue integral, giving 2.08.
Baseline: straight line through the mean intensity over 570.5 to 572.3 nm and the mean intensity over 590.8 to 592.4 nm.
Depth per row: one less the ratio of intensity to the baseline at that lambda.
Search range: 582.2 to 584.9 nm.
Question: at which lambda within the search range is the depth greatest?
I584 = 582.302 nm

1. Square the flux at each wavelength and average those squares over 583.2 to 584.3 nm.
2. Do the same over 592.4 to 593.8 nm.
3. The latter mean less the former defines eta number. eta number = -400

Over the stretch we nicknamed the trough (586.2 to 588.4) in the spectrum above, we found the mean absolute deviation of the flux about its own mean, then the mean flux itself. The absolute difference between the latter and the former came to 35.6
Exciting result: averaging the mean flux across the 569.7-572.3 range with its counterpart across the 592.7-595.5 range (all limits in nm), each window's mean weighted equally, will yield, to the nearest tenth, 35.7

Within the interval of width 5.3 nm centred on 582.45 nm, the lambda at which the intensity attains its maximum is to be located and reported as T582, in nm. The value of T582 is 583.107 nm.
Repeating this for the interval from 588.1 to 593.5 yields 590.947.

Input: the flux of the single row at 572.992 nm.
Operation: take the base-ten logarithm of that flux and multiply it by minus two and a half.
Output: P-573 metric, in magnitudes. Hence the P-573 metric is -3.95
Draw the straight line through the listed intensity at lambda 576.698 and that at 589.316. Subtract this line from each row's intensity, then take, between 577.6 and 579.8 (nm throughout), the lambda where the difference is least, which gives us 578.560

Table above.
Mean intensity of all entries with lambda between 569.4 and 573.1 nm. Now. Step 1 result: 35.8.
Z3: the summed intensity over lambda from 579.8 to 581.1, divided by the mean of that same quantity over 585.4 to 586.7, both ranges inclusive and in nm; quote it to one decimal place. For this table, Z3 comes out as 5.1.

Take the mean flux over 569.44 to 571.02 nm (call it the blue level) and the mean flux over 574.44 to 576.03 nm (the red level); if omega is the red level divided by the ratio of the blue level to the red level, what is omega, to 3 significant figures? 36.9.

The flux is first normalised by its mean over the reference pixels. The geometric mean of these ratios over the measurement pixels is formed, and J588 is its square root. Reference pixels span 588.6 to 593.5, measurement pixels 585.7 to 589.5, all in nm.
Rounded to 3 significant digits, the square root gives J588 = 1.01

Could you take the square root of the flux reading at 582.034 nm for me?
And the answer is 6.00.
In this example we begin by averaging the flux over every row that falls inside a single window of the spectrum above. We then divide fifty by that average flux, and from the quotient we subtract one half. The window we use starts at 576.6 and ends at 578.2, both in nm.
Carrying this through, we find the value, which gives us 0.83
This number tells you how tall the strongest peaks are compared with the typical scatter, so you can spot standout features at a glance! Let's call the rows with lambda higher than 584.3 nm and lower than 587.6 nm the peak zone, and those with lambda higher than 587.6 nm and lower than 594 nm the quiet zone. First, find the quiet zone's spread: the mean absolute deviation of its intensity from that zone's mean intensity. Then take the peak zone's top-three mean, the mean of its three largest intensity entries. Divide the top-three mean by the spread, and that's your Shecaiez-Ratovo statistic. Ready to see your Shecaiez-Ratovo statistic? 28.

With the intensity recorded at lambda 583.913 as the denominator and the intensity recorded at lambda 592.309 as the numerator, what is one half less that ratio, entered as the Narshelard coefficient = -0.42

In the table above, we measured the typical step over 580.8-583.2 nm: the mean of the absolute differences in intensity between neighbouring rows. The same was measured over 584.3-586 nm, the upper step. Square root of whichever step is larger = 0.89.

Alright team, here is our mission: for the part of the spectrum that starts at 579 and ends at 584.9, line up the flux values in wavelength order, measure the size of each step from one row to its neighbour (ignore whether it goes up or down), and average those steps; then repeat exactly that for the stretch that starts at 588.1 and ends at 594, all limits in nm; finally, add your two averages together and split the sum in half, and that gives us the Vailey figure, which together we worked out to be 0.714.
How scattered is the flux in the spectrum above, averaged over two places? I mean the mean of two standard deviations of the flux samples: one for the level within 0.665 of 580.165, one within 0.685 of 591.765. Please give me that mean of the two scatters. 0.4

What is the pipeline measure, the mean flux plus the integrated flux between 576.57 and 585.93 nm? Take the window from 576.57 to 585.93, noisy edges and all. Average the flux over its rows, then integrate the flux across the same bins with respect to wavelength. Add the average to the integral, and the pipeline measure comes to 387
